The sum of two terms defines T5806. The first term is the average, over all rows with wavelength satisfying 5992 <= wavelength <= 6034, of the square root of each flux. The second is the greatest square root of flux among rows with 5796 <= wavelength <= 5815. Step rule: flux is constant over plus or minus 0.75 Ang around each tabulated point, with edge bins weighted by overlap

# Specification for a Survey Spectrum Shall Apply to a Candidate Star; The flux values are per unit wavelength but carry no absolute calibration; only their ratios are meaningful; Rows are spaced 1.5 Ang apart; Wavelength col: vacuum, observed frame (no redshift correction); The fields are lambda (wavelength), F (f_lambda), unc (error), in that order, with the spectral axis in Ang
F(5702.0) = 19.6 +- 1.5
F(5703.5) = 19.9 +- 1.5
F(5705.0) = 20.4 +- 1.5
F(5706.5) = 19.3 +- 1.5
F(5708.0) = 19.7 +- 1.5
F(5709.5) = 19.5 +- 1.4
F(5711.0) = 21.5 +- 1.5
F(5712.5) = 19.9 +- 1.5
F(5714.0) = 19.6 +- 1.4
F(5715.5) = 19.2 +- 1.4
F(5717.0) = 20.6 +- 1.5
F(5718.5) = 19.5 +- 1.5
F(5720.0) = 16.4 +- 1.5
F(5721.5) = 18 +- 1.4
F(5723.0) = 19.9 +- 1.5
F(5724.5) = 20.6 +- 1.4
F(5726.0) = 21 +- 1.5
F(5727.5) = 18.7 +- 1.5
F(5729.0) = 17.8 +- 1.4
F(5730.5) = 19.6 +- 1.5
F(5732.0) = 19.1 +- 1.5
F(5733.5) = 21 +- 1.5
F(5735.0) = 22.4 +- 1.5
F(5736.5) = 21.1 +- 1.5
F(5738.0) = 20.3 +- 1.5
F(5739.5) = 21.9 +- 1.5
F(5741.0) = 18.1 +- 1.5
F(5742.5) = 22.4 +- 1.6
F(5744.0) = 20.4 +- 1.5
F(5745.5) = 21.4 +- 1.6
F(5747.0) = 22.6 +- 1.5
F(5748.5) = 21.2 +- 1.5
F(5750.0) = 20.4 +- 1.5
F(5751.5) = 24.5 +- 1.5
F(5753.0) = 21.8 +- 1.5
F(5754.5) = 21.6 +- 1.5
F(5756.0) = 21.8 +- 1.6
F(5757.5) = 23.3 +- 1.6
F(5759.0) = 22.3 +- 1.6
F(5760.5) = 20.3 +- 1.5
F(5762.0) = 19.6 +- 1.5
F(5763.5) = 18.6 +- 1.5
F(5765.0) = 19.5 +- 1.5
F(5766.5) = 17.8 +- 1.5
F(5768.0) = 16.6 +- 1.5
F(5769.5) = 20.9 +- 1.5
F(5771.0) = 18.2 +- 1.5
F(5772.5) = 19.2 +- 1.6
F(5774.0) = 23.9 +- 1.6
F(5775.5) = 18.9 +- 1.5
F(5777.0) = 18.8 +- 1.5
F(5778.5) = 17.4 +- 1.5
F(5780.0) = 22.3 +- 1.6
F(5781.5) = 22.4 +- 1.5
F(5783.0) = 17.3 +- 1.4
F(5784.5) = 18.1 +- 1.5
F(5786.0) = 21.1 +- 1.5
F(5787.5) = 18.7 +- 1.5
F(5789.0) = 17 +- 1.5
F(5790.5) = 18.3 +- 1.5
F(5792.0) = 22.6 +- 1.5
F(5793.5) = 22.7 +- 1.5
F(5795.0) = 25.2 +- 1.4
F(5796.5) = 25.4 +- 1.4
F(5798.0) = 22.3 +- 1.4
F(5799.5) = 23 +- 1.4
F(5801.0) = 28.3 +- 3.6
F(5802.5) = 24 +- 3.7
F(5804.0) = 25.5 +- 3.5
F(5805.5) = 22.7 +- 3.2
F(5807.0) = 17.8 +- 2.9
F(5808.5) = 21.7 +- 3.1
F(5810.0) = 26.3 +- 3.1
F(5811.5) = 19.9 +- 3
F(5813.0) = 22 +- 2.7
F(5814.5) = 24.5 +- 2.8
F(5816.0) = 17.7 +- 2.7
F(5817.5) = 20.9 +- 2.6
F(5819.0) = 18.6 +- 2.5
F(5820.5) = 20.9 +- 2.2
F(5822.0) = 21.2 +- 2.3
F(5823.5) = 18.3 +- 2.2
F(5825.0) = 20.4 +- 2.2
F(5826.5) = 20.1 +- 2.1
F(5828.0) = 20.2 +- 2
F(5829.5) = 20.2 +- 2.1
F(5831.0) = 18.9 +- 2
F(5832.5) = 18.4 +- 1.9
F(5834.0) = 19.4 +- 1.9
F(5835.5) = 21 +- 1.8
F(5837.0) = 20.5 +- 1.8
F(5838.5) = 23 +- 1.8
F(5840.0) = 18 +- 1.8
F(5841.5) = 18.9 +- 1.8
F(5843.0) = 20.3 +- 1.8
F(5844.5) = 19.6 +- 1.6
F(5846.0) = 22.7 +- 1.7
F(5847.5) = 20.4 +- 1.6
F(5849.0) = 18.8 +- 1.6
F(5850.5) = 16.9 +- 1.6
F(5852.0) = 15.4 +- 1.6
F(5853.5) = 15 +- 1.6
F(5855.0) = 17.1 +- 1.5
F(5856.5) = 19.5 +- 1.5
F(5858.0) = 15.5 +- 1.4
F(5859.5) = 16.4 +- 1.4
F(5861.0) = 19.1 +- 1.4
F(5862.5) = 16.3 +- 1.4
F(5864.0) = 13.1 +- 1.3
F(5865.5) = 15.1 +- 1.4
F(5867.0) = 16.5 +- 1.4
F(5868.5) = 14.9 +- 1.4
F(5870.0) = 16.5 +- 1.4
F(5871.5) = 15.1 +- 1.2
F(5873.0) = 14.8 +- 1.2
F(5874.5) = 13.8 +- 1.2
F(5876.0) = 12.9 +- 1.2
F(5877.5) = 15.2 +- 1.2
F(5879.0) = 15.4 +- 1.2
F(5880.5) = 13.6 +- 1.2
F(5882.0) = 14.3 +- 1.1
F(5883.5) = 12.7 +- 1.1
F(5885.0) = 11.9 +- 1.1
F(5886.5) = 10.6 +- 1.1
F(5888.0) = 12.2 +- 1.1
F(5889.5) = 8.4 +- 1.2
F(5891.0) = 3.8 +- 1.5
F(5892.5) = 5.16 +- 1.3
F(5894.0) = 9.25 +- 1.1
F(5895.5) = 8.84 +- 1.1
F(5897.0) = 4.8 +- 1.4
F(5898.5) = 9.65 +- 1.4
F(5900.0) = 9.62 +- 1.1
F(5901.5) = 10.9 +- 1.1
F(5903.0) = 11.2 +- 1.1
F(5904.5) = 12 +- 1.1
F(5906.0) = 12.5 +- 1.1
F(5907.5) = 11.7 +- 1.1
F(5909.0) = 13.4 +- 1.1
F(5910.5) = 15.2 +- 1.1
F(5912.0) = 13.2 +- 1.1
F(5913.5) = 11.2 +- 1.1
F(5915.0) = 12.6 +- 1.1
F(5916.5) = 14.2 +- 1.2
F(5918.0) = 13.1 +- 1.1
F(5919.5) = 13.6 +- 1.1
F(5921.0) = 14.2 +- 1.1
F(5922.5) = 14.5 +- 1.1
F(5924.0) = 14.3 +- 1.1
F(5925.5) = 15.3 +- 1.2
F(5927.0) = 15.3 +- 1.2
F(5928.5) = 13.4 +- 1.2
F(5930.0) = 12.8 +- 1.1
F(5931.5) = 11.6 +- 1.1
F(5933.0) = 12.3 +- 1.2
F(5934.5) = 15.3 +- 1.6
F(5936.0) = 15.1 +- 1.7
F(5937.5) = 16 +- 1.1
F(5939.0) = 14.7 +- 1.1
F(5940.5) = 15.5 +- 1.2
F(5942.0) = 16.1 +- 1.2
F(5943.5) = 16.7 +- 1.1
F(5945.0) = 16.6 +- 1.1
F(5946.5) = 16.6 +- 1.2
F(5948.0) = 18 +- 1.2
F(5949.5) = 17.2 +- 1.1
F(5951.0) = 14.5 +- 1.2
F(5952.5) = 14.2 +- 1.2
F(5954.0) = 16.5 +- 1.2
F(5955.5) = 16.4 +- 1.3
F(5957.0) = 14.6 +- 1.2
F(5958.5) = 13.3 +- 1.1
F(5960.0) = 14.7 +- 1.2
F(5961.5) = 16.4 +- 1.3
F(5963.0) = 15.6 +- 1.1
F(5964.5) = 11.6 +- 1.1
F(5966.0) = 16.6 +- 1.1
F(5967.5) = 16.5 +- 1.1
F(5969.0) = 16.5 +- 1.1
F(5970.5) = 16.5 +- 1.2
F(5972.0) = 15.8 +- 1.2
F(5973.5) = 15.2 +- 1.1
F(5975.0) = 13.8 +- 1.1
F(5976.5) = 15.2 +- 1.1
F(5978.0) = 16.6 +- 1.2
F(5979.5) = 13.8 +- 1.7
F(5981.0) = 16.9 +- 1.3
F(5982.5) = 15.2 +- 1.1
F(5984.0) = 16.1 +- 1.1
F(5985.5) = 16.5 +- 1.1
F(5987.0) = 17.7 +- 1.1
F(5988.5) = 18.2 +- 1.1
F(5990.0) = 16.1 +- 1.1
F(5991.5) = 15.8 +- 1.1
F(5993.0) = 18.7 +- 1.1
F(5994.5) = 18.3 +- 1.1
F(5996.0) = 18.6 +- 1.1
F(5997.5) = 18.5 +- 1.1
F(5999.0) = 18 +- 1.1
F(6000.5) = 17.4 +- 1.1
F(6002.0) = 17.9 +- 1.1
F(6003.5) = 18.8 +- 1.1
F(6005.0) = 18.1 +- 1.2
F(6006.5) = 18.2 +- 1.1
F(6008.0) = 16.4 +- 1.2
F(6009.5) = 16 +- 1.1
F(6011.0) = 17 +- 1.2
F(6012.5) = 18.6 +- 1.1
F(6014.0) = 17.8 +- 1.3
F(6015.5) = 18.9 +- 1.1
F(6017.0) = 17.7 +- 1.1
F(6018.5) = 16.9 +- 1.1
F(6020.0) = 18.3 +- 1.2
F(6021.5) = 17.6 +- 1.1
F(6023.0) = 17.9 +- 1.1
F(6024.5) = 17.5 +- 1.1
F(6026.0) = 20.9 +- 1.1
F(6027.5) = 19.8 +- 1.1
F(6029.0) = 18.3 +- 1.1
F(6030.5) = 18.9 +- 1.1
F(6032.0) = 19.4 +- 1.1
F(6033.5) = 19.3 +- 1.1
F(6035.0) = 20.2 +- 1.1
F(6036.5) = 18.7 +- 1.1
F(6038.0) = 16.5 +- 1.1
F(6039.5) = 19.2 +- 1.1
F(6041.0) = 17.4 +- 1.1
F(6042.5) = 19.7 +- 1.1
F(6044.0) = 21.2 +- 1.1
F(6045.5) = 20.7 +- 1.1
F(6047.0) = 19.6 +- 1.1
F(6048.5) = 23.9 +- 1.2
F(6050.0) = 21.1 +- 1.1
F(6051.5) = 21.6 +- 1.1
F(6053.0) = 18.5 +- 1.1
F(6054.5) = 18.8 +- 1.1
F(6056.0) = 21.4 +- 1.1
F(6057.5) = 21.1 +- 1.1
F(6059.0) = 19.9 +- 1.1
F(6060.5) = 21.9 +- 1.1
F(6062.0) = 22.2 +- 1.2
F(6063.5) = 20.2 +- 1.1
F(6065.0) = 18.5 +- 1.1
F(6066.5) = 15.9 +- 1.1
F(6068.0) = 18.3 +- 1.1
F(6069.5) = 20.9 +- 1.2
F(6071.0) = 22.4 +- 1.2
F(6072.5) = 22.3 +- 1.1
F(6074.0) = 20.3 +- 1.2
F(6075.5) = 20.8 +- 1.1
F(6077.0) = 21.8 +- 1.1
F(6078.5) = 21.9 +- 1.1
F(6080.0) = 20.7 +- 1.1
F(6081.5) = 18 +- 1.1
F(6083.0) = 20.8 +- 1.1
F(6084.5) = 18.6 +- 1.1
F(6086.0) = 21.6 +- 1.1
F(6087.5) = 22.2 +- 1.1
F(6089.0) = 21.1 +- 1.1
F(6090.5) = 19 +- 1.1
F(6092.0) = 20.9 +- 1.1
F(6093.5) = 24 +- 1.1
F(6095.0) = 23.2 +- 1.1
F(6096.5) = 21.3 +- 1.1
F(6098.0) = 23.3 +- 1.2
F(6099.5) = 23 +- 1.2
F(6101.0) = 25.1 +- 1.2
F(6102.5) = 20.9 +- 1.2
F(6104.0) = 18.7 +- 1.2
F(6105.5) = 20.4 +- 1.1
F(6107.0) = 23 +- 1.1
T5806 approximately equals 9.6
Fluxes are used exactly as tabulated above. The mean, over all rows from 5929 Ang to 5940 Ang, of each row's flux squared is 198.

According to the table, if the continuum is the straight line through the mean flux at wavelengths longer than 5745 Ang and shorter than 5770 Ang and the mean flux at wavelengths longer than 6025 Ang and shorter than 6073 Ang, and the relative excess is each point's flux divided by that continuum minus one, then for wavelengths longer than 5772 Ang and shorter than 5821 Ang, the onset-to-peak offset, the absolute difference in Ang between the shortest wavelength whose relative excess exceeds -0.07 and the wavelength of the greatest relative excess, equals 27.0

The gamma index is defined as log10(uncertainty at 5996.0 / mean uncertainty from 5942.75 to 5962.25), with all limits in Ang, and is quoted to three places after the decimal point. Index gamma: -0.032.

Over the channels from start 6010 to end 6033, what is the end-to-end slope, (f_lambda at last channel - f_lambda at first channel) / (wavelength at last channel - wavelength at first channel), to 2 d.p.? 0.11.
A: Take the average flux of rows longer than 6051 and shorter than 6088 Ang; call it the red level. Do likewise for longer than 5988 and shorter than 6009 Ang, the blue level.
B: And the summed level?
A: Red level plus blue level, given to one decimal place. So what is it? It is 38.2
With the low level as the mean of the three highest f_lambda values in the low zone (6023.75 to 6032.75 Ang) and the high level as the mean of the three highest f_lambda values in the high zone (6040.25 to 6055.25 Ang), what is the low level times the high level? 445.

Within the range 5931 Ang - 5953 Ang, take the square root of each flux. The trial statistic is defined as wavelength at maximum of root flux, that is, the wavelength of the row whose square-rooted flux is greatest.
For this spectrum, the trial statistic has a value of 5948.0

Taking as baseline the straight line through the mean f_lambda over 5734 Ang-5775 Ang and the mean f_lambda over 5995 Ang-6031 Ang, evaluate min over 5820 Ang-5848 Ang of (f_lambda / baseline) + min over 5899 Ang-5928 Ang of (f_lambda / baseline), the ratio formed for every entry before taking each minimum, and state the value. 1.40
